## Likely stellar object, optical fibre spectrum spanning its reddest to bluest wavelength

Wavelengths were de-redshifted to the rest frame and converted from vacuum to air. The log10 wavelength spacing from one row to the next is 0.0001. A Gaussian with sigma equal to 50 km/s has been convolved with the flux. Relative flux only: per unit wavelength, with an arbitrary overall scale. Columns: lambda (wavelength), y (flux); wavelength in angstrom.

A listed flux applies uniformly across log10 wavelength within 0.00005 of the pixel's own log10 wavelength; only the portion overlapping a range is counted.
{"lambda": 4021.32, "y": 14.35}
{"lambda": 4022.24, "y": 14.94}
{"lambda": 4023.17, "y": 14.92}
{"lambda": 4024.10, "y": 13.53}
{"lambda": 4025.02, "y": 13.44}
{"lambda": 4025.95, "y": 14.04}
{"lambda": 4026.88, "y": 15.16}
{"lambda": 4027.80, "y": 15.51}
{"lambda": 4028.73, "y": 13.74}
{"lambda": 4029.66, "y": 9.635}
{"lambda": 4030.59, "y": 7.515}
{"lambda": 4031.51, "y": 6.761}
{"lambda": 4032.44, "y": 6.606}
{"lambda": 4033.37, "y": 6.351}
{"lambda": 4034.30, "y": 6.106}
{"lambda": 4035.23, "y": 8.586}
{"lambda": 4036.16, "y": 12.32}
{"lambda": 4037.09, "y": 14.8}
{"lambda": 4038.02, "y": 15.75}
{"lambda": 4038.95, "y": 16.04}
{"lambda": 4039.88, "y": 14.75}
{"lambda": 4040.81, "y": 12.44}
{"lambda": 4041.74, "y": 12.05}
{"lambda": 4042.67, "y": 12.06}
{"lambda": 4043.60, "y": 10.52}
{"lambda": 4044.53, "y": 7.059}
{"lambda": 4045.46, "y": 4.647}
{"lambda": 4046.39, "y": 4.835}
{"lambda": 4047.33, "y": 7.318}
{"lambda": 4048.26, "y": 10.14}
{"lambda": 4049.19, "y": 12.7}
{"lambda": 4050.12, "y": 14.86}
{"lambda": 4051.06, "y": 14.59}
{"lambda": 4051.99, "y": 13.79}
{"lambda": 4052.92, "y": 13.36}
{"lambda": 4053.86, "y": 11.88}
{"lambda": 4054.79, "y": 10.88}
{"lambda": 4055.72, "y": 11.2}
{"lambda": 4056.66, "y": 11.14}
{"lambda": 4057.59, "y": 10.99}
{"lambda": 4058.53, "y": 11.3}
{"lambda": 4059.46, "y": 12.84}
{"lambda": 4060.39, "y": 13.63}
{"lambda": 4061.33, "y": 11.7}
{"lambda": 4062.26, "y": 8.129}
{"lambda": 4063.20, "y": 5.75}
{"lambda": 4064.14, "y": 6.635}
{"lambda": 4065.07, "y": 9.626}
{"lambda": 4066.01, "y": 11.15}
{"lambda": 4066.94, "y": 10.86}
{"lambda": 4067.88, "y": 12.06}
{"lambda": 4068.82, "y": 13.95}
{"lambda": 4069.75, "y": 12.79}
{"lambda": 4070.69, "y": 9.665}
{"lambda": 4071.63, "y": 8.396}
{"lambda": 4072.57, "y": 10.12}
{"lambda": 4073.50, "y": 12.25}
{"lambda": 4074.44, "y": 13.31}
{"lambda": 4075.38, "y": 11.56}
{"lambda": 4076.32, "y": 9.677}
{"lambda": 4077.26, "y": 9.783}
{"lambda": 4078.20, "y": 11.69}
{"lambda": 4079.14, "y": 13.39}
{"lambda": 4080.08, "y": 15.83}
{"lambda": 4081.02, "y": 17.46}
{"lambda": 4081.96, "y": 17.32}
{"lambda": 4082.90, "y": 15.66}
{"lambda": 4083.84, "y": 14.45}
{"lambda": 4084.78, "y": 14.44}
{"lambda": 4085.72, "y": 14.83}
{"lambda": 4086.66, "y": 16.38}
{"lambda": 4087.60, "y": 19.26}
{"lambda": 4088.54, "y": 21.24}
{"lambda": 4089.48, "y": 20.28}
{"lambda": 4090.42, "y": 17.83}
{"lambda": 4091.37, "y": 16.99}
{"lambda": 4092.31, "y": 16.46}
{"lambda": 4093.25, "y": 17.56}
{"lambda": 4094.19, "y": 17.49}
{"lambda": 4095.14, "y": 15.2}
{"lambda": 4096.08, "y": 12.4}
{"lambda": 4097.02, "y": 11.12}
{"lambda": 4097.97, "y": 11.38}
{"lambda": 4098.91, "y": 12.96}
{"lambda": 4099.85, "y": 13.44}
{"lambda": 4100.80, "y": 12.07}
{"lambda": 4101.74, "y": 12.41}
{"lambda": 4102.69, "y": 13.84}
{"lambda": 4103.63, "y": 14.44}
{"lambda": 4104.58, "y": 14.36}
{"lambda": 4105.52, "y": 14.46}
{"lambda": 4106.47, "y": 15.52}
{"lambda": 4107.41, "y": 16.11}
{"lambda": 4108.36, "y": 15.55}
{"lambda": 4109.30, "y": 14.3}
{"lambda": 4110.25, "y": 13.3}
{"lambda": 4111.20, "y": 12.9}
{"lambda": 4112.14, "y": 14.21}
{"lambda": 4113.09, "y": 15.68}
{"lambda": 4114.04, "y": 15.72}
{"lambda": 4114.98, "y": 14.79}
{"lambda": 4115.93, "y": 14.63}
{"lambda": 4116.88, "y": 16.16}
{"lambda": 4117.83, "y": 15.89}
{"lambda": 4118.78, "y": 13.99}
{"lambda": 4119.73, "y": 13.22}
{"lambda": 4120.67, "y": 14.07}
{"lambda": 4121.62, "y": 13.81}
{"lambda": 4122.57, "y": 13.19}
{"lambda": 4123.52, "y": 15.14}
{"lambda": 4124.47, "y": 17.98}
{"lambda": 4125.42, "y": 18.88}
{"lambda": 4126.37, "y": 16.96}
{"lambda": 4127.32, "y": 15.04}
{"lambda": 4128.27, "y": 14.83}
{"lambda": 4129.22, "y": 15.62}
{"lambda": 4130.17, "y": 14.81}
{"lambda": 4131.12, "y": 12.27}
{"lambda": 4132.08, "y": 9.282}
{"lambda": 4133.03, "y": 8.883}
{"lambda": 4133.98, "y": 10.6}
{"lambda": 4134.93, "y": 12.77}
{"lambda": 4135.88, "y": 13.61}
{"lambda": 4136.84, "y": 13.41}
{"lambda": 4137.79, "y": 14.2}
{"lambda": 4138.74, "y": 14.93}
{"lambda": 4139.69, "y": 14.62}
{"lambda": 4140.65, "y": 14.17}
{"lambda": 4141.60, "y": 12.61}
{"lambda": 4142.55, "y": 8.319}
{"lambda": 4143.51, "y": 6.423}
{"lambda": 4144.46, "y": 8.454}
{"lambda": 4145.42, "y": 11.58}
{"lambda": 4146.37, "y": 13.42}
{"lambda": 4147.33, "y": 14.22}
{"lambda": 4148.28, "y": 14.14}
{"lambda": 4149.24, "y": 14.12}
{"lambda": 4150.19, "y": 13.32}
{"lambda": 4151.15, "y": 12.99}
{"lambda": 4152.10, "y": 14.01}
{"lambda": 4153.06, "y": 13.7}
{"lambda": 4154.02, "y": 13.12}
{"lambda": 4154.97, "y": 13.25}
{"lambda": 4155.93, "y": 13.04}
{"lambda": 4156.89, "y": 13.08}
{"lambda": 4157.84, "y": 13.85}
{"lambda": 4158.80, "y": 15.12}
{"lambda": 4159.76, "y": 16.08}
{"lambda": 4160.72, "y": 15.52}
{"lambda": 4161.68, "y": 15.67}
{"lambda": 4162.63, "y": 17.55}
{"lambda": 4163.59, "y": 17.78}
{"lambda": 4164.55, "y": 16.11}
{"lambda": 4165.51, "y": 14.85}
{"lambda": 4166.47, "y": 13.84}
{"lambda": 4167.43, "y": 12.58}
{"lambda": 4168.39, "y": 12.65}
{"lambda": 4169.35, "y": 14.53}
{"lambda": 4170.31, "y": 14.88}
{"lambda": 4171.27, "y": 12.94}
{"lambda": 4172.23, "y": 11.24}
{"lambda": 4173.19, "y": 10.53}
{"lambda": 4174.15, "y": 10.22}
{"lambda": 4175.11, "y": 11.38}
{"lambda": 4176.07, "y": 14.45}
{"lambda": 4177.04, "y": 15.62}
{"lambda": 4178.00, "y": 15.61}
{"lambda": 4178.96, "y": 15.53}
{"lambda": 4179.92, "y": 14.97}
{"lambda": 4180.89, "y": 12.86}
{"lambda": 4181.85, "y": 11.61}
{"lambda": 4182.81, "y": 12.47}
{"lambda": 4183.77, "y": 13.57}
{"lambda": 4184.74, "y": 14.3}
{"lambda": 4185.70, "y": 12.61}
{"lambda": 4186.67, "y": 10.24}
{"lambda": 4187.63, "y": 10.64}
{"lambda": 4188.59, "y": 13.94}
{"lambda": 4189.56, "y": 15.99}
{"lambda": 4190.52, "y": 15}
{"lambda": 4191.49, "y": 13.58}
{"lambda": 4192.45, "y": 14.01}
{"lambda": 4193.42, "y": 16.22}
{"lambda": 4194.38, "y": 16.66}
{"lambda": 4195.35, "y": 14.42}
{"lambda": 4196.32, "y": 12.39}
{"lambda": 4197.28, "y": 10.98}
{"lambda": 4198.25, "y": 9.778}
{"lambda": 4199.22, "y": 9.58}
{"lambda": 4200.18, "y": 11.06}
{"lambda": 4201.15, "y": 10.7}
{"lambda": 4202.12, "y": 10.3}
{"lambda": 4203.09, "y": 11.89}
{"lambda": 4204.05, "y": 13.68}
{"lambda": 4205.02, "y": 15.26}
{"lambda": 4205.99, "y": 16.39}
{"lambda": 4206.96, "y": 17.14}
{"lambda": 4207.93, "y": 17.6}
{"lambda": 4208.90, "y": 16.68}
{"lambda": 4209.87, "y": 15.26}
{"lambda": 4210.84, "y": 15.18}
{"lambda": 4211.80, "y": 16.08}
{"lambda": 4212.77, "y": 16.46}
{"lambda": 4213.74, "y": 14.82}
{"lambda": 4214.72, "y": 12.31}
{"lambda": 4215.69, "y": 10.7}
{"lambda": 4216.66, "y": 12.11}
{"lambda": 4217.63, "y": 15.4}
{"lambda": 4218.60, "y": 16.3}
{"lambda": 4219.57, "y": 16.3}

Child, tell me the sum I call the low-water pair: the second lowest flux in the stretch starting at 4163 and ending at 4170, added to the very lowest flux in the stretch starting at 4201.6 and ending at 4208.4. 23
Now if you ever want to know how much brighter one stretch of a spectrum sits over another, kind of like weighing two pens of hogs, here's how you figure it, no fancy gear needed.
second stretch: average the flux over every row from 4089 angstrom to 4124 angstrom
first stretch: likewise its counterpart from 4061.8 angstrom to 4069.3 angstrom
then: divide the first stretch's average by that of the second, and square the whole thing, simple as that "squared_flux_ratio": 0.4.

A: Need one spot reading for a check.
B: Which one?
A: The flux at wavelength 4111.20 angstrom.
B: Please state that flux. 12.9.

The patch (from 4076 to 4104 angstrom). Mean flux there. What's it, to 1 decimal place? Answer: 14.9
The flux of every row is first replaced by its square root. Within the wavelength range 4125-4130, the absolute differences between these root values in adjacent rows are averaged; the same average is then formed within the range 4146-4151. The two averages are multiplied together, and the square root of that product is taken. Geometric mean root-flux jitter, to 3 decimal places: 0.092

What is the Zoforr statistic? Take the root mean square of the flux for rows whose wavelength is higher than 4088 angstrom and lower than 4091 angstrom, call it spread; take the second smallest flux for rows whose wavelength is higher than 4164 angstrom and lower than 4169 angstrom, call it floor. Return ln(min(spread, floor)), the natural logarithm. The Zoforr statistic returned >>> 2.54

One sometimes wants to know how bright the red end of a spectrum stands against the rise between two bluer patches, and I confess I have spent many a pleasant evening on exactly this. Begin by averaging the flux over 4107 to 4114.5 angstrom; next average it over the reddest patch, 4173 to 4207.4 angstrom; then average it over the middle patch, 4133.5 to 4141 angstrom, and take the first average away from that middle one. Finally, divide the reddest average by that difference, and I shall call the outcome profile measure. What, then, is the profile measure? -11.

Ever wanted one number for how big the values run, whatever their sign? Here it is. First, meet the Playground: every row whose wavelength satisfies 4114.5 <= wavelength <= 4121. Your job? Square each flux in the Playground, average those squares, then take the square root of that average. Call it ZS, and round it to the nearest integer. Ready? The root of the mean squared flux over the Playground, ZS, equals 15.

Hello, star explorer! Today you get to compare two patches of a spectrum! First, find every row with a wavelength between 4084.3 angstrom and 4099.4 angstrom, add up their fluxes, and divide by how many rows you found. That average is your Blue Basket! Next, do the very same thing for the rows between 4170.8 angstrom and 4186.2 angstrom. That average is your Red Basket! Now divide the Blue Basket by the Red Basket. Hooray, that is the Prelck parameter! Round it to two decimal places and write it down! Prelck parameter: 1.22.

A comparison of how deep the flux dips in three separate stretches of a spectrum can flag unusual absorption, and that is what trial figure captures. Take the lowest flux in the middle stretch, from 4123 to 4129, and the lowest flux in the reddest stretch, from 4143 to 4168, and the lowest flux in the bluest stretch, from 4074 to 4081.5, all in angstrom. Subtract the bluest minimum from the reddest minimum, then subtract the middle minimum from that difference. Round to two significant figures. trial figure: -18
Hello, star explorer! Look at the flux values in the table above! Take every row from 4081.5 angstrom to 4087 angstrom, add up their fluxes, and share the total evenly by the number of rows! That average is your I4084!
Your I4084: 15.5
